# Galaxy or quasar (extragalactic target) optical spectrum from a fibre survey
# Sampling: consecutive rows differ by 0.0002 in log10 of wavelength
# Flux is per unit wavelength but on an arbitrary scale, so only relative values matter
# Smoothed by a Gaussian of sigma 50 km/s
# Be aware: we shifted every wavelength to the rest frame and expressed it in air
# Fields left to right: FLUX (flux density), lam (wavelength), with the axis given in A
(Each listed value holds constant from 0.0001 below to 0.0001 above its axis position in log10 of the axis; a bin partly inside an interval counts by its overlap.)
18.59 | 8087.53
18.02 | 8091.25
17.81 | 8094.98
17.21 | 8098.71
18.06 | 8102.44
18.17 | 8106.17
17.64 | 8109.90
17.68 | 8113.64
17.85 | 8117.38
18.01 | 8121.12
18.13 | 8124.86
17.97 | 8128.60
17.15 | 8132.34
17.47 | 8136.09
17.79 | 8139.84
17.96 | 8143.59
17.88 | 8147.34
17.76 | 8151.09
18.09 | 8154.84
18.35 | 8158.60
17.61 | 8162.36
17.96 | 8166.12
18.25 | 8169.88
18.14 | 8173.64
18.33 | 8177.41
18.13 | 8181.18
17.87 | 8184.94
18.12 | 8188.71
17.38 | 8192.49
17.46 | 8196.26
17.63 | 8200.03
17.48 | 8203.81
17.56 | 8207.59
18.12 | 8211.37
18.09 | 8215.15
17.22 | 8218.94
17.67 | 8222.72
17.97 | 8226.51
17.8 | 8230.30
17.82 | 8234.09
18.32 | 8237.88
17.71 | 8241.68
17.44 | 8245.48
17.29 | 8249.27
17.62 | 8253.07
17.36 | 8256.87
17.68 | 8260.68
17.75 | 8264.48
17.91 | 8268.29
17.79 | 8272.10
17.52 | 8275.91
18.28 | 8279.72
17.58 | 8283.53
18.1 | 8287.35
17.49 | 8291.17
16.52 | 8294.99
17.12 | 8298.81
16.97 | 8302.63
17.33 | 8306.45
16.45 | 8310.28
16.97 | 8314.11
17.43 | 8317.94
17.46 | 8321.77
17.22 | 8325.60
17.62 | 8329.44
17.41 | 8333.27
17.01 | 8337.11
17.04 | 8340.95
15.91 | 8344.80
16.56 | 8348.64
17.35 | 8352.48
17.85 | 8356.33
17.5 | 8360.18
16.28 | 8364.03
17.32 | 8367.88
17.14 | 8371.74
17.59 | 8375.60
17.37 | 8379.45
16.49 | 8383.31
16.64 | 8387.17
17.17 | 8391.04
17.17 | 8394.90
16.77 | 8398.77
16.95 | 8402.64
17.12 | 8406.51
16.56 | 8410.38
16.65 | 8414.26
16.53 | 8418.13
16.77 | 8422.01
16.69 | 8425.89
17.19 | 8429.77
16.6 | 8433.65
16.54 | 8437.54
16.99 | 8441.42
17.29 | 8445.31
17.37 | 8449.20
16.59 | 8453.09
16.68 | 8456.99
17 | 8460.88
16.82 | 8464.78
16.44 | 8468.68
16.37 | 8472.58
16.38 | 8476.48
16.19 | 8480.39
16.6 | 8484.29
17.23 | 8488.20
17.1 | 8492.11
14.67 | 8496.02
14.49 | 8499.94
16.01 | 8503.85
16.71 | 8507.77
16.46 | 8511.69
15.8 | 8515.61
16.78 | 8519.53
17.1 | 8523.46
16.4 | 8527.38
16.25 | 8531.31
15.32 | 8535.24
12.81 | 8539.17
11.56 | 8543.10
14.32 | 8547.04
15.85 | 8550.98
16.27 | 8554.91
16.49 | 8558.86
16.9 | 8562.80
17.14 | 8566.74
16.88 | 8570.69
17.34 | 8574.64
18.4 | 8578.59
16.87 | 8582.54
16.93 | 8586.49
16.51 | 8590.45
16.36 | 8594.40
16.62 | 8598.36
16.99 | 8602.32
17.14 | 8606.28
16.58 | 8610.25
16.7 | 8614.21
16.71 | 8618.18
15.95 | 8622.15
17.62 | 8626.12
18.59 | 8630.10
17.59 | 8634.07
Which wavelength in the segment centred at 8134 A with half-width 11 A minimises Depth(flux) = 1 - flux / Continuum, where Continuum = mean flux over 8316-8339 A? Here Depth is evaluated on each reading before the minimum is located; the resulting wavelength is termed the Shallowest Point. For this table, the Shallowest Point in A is 8124.86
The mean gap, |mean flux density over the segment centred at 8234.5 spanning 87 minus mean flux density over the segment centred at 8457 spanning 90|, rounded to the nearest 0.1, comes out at 1.1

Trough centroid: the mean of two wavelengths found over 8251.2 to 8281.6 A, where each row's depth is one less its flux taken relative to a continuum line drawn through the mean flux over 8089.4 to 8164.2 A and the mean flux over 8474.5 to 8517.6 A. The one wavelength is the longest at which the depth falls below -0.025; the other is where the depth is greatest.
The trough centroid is 8268.3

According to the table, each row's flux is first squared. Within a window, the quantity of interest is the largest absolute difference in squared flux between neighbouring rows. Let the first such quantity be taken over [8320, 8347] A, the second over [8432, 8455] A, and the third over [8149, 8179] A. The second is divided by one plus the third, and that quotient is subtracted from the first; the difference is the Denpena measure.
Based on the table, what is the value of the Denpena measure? 36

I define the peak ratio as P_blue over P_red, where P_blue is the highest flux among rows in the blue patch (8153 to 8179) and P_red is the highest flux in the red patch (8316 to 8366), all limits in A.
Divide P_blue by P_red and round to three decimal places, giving 1.028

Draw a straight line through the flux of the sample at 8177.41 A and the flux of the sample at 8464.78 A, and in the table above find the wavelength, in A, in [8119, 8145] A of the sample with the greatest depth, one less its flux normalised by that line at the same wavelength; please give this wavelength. 8132.34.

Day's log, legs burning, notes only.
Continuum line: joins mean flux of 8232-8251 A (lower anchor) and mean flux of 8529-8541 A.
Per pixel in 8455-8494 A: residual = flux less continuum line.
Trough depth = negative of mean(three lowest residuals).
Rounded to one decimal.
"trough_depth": -0.9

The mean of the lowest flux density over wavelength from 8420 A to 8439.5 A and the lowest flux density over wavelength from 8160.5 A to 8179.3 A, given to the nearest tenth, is 17.1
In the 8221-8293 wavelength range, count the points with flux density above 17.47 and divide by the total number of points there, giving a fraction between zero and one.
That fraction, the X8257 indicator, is 0.8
